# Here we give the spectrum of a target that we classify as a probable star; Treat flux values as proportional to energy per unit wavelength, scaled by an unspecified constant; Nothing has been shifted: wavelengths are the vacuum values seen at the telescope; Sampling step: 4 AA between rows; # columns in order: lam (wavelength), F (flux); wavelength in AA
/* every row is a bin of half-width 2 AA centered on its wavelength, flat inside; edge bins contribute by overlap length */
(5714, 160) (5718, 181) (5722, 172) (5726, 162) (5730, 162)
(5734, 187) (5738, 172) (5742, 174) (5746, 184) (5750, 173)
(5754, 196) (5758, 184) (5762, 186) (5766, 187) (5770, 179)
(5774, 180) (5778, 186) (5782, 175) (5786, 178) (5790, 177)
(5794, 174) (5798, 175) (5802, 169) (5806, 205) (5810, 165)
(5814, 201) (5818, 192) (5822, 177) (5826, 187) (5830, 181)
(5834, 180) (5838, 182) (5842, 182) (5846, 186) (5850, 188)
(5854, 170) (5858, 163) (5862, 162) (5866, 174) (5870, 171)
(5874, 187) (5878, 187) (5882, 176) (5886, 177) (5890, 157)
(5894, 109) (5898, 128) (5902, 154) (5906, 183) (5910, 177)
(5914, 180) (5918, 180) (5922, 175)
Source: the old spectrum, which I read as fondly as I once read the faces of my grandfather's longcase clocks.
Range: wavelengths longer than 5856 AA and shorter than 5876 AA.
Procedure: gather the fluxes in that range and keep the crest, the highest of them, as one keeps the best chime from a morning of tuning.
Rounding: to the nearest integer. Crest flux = 187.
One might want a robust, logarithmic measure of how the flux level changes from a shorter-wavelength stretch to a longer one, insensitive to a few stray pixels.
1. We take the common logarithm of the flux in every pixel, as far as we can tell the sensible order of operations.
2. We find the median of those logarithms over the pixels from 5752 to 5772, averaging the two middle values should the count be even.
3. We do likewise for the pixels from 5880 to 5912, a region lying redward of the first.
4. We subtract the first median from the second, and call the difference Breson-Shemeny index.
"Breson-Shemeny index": -0.049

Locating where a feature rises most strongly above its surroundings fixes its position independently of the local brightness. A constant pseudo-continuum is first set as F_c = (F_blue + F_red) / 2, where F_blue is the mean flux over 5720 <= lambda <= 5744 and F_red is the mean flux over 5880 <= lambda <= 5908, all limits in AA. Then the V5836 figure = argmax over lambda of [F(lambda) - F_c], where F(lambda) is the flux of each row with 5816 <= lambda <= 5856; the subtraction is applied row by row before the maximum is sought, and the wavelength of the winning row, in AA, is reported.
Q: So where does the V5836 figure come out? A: 5818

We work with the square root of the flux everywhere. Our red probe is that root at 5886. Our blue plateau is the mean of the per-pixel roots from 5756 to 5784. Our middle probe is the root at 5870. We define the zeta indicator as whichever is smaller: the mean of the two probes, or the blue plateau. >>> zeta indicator 13.2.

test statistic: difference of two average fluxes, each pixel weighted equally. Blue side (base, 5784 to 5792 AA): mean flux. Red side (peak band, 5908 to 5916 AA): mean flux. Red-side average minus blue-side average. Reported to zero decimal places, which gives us 1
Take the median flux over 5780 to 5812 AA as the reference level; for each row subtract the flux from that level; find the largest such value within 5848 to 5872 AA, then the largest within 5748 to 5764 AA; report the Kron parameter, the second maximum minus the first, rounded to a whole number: -11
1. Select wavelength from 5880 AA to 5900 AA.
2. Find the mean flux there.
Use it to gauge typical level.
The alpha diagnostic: 149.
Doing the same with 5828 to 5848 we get 182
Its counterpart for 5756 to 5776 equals 183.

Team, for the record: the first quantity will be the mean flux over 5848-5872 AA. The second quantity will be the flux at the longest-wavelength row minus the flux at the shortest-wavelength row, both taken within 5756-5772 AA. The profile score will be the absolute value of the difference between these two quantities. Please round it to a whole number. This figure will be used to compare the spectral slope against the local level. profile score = 176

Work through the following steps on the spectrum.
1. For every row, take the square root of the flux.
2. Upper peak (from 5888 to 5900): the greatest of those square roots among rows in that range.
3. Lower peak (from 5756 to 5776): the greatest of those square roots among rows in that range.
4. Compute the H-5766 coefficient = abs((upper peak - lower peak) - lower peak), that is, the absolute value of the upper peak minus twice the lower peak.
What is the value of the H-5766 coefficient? 14.8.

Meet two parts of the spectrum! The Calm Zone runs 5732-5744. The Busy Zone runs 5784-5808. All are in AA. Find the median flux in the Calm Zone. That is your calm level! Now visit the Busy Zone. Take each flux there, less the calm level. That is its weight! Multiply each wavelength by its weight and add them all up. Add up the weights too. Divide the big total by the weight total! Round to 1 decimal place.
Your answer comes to 5802.6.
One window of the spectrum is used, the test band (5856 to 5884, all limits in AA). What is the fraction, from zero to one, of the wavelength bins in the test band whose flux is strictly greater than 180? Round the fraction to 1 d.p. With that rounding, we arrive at 0.3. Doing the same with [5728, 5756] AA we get 0.4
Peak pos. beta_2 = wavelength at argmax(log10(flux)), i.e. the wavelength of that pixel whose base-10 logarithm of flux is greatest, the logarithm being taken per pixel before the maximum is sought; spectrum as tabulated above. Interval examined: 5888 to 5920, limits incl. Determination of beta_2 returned 5906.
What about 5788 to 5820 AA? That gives 5806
